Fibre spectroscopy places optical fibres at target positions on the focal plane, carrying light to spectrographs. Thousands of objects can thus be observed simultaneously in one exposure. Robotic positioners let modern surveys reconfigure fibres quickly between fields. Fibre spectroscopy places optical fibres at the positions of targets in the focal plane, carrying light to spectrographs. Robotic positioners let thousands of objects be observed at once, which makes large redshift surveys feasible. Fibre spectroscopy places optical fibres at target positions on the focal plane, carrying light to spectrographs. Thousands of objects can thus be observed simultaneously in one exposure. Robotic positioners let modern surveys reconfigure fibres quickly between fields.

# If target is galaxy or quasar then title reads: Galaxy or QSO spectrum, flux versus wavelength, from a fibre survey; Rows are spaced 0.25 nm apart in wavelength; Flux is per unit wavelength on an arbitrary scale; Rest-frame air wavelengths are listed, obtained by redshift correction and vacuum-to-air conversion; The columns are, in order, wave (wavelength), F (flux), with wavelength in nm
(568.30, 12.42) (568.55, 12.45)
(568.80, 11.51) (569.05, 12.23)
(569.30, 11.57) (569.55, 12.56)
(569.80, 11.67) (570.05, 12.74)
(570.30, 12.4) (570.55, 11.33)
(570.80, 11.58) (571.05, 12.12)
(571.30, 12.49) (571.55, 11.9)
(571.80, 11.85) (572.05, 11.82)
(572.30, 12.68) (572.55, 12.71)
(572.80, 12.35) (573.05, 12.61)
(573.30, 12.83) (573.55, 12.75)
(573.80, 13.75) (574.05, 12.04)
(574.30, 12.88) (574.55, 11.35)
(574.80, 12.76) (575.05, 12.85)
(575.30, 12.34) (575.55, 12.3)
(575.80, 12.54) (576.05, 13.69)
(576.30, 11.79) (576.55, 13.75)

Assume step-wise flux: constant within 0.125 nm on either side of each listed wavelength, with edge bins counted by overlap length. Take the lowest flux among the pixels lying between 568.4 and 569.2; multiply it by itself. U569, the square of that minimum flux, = 132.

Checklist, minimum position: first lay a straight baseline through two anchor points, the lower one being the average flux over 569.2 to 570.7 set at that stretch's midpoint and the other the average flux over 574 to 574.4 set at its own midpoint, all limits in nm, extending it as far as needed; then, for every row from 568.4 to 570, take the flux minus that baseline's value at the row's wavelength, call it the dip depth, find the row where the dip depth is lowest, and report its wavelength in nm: 568.80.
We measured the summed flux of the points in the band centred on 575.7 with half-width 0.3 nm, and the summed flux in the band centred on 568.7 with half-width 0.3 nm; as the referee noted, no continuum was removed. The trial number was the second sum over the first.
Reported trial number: 0.965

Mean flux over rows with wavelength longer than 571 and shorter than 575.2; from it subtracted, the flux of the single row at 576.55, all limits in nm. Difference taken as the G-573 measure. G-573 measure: -1.3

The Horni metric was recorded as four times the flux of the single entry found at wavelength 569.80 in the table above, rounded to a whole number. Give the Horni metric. 47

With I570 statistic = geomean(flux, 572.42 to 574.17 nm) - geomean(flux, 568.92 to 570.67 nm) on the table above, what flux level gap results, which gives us 0.6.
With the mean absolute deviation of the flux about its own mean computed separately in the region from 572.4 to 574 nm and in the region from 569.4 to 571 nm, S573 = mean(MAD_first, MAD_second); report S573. 0.41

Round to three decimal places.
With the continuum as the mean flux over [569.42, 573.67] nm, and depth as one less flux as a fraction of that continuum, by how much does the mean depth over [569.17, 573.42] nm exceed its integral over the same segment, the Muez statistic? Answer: -0.018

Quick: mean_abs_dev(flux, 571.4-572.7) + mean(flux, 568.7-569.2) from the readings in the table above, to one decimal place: 12.3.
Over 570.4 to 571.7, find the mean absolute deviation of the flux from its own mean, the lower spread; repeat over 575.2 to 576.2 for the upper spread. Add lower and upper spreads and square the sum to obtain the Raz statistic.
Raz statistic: 0.69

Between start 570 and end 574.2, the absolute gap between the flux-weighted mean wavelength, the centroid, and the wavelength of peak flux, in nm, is 1.72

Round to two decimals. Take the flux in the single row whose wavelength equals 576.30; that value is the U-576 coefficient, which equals 11.79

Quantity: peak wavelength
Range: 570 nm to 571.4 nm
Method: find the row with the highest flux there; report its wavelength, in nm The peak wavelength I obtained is 570.05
